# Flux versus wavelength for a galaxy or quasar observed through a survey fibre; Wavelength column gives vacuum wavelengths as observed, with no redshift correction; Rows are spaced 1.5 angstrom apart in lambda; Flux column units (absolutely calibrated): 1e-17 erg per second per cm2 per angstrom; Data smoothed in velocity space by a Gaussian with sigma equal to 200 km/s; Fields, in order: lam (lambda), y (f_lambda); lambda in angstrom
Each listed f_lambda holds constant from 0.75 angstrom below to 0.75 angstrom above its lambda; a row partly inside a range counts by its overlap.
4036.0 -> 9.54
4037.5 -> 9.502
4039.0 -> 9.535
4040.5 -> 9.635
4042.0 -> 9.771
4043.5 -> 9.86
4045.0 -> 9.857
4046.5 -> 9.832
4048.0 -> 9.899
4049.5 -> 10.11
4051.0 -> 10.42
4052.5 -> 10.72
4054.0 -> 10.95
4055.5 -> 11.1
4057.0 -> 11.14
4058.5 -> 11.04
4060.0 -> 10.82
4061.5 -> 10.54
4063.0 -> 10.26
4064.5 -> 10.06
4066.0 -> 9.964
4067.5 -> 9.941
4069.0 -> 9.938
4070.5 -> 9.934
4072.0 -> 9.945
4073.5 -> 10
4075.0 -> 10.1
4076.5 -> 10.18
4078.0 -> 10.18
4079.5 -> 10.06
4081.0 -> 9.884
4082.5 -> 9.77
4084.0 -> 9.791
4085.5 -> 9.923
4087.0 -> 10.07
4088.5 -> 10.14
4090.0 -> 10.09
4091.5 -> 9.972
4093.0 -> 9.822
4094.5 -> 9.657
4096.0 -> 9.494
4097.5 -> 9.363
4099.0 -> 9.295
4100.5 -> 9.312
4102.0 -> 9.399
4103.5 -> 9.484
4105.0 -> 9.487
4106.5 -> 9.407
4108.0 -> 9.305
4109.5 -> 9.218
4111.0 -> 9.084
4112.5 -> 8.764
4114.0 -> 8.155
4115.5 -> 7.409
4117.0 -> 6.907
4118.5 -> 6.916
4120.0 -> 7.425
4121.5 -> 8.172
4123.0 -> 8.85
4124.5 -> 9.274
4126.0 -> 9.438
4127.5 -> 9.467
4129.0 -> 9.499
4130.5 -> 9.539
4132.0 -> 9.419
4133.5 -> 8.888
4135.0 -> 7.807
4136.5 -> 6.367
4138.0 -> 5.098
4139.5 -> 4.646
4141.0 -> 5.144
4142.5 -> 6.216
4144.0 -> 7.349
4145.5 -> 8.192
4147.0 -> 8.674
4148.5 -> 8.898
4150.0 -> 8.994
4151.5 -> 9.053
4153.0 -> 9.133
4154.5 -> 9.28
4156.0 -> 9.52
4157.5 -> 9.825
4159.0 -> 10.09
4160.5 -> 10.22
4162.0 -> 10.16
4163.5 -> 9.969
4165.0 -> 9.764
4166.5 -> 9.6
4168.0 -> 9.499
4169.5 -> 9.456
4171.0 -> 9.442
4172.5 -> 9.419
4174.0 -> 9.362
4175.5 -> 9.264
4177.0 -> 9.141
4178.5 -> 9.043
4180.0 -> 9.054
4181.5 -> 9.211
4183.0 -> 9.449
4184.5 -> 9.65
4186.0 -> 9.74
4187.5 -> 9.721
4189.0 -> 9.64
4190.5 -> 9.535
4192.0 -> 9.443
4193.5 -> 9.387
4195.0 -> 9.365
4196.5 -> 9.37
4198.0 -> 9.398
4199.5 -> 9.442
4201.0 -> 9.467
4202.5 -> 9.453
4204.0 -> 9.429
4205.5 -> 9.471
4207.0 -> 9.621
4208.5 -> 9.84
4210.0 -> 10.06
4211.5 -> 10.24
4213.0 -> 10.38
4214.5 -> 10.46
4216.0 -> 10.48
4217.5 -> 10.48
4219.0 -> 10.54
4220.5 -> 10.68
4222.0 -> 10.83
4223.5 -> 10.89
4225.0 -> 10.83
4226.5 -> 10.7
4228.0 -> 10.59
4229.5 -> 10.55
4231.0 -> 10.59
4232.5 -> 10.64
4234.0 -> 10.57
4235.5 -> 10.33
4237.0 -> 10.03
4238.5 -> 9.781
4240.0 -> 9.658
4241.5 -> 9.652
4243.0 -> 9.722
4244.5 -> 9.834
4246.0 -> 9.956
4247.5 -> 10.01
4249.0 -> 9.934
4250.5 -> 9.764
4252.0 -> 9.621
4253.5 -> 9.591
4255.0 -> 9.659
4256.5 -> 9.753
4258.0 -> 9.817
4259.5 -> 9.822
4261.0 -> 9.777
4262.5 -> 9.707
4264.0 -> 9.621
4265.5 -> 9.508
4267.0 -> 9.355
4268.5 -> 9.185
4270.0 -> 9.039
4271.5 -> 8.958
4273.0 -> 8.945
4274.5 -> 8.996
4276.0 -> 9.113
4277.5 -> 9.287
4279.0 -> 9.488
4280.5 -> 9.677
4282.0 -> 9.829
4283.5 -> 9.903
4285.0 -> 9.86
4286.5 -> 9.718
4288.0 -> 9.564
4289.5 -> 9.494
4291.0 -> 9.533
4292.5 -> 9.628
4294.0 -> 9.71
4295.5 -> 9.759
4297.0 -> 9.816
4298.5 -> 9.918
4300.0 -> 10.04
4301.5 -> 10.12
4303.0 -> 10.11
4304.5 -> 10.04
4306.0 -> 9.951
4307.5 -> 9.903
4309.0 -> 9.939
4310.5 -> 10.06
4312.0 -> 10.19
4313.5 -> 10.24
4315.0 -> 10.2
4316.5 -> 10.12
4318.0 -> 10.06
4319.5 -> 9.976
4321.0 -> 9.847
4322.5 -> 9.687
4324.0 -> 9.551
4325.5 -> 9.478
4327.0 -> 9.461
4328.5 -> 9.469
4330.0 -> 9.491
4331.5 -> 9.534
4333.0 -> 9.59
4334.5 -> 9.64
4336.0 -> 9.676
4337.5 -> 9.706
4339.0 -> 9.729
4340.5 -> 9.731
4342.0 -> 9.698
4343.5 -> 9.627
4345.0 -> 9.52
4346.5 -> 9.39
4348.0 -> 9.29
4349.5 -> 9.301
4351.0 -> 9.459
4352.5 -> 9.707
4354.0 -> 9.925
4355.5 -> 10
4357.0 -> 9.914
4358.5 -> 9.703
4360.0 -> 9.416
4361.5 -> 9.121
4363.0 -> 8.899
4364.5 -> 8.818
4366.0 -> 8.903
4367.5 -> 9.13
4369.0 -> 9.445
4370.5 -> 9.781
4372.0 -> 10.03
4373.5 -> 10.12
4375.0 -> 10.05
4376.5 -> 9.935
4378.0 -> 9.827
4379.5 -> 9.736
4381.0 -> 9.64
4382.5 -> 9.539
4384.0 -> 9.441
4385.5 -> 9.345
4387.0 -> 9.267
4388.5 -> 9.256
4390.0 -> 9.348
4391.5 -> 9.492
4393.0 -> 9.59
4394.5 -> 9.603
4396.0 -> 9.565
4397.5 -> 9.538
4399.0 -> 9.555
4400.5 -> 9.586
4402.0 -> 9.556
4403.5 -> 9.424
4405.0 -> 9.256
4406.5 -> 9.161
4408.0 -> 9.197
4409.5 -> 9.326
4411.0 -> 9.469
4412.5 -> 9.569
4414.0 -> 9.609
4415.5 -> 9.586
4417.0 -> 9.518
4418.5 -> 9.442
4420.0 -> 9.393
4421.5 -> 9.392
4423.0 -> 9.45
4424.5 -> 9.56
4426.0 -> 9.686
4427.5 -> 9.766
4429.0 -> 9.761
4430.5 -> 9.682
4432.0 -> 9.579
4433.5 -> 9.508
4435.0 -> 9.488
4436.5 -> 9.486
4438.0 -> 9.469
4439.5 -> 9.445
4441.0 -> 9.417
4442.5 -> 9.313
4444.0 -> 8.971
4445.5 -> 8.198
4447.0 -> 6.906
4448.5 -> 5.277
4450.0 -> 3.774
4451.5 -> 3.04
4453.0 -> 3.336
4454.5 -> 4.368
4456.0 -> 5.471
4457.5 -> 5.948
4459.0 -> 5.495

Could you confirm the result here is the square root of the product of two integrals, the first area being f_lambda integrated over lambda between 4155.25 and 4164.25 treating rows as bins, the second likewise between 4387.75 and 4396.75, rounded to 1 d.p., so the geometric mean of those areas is 87.5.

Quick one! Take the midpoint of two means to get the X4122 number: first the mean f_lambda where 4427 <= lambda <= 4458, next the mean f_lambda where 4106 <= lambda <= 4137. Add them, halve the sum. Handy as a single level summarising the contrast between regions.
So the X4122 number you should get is 8.1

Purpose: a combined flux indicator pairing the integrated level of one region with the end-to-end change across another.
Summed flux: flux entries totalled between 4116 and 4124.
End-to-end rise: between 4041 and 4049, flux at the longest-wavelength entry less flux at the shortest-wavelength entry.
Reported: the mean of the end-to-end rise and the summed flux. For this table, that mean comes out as 19.2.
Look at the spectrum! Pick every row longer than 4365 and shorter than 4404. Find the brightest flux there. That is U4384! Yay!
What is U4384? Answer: 10.12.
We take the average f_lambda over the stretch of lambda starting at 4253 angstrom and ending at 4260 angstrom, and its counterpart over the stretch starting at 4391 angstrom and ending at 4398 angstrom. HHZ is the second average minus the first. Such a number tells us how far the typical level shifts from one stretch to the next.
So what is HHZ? -0.17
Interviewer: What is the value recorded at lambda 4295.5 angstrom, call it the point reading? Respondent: 9.759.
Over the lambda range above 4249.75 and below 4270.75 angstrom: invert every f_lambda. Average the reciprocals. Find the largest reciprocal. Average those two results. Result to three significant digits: 0.108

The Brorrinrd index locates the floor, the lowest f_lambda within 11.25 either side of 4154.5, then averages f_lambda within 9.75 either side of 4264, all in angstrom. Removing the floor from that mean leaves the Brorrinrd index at 2.1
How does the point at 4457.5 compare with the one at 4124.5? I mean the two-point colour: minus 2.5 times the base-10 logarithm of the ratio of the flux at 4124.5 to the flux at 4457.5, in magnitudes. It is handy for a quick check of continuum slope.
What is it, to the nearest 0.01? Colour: -0.48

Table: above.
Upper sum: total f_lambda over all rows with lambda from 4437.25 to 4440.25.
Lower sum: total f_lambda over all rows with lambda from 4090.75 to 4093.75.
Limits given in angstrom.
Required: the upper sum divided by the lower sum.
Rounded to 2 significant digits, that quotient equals 0.96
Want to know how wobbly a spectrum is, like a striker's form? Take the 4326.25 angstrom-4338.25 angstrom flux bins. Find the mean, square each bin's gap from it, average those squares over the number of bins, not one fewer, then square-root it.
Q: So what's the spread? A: 0.09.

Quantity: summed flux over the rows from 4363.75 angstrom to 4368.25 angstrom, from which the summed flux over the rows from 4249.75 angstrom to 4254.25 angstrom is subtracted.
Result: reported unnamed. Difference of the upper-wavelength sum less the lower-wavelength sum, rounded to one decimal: -2.1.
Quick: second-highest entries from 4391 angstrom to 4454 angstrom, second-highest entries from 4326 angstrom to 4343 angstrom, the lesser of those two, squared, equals 95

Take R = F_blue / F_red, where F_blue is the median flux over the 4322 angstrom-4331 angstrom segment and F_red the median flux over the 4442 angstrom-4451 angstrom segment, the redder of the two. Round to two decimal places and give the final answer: 1.26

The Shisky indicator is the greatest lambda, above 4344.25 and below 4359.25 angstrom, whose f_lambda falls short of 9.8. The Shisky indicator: 4358.5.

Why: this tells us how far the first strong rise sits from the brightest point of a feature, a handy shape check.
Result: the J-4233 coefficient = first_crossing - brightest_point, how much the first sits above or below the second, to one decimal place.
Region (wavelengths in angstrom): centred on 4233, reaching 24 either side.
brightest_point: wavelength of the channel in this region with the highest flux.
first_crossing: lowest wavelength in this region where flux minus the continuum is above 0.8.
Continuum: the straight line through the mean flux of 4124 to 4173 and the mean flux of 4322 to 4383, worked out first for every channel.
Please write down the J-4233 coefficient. -13.5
